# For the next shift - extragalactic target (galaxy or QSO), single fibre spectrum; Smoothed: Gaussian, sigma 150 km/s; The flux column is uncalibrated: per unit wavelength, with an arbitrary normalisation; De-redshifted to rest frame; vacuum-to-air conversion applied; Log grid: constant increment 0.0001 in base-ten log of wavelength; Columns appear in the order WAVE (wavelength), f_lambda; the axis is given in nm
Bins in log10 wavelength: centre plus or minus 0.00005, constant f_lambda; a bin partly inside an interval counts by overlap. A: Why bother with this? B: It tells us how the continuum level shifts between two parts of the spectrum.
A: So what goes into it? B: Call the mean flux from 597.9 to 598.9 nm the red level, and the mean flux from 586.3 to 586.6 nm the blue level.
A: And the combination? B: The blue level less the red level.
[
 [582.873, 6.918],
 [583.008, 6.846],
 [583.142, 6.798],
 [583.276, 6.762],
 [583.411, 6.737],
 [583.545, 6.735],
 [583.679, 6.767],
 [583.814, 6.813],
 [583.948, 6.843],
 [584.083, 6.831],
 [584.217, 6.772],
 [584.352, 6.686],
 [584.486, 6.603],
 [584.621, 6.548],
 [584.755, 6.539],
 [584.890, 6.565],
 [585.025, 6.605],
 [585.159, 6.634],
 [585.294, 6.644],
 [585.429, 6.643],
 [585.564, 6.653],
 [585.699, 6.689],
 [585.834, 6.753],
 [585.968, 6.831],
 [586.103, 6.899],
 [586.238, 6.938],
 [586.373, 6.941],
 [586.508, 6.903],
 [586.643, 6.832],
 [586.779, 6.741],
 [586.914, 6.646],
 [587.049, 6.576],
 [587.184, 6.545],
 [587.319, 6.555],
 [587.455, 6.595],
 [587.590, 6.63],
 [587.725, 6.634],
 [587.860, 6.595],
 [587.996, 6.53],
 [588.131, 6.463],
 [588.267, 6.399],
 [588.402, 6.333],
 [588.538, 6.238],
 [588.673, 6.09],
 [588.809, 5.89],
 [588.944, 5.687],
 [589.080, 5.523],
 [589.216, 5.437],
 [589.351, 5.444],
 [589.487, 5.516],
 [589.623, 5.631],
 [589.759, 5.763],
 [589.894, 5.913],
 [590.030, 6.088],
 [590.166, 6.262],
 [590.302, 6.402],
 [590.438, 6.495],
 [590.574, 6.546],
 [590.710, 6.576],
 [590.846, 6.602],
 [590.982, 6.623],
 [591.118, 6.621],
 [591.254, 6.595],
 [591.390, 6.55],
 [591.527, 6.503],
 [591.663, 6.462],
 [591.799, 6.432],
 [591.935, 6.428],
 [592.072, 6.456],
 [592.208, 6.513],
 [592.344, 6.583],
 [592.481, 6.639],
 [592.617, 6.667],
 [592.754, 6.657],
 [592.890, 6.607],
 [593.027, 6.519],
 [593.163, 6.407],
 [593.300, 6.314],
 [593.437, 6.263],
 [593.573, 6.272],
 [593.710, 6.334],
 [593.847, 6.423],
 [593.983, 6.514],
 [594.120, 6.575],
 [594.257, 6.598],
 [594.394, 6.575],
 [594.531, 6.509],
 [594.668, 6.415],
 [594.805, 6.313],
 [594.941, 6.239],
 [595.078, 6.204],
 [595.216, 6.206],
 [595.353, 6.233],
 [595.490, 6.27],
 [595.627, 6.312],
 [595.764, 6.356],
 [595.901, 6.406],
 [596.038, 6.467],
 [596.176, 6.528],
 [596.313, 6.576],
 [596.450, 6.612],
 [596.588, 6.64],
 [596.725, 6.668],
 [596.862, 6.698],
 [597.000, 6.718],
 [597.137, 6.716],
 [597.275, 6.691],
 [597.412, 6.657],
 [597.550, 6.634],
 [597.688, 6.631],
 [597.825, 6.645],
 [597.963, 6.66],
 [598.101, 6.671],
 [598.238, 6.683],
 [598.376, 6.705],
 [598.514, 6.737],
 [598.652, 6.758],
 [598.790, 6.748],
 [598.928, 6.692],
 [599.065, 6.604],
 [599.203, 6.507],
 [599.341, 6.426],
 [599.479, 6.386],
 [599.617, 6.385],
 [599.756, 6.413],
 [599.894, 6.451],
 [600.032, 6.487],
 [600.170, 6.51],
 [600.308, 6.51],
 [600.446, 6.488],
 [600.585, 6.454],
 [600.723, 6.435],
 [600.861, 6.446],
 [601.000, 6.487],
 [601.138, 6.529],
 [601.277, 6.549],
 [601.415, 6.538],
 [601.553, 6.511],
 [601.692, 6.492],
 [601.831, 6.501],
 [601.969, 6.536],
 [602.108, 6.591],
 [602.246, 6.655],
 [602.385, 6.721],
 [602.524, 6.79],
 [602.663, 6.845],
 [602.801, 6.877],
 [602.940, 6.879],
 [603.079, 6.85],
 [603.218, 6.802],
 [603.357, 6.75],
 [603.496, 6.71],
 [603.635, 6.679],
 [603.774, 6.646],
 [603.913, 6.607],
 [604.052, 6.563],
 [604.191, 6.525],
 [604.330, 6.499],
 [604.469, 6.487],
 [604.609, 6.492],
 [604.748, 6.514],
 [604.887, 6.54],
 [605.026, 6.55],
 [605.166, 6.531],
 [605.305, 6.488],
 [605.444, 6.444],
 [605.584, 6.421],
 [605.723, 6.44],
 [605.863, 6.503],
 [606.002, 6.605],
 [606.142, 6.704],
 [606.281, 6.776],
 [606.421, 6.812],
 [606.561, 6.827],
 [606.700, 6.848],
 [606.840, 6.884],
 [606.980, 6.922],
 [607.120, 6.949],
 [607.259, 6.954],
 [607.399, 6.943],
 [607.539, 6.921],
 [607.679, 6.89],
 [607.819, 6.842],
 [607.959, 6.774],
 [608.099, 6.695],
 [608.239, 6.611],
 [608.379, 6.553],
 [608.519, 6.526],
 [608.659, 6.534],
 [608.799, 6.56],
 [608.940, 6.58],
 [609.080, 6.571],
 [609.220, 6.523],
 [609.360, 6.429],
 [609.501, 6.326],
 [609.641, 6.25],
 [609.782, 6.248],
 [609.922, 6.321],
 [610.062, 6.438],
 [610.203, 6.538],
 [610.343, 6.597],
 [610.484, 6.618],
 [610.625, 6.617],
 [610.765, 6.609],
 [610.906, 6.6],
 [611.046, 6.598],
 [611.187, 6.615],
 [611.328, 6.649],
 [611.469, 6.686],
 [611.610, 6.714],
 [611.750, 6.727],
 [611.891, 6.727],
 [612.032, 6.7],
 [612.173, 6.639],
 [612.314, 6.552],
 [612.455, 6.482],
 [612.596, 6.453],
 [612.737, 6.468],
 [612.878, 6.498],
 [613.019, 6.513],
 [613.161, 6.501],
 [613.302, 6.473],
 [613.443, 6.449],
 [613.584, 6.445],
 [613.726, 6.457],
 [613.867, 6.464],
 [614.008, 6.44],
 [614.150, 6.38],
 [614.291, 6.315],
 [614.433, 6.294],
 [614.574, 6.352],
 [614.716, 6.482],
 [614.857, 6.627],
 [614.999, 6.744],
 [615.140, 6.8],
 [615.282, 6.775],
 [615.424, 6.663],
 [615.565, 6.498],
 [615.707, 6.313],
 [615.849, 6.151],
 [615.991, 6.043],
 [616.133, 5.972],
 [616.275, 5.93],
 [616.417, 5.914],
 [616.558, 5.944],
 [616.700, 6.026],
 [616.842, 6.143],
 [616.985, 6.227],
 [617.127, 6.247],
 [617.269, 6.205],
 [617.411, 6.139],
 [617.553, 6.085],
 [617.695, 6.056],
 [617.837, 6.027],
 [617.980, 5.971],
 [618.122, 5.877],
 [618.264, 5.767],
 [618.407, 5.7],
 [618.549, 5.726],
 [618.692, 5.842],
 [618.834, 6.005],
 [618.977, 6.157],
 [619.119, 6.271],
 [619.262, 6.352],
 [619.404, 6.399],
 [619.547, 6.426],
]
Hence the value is 0.21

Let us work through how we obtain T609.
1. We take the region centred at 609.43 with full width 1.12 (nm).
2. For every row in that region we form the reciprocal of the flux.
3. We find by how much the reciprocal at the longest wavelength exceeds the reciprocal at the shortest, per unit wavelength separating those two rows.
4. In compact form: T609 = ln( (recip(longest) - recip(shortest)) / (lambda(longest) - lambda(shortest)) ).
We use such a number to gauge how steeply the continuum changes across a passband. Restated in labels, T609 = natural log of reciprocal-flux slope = -5.1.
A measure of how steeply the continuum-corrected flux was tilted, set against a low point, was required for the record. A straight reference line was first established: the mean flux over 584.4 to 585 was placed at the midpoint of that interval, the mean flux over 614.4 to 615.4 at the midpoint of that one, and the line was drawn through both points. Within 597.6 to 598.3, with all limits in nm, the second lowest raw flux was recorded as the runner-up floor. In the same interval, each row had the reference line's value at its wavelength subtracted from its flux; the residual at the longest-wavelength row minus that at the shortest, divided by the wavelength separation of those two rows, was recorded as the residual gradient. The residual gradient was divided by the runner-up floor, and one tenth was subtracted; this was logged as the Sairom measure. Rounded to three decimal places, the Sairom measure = -0.086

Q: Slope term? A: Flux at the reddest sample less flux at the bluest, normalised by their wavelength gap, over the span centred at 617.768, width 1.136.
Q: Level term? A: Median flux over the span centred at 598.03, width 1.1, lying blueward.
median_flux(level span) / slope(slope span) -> -15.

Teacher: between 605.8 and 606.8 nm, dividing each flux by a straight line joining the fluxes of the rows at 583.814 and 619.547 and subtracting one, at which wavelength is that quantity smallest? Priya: 605.863 nm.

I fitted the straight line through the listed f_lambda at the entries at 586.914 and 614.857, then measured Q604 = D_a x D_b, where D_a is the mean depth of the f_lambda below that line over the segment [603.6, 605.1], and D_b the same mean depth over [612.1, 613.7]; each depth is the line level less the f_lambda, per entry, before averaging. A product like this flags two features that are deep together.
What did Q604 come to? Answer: 0.01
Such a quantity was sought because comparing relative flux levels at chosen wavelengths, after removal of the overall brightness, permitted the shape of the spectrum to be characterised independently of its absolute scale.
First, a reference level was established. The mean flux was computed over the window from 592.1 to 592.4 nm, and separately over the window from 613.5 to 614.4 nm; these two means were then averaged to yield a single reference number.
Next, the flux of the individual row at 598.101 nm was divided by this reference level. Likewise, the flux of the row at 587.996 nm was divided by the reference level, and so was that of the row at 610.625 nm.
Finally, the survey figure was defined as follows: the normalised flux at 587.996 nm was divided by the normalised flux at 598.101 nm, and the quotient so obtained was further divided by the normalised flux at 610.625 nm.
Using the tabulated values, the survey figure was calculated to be 0.959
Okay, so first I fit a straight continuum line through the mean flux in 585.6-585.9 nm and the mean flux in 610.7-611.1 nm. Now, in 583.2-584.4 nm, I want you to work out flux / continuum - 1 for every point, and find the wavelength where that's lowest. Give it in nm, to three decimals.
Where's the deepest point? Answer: 584.352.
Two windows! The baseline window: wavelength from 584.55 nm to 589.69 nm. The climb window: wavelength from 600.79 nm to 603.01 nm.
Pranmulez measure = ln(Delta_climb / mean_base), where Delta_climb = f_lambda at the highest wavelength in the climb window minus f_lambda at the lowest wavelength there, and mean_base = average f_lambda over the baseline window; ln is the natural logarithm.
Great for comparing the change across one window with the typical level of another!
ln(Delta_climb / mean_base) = -2.7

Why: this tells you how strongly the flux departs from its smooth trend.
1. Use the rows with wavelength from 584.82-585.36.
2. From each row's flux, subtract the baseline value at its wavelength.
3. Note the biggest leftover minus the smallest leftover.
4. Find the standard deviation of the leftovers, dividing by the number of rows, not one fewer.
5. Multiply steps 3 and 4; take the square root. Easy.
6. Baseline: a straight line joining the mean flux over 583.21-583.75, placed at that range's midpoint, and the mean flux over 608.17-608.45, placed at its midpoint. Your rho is 0.051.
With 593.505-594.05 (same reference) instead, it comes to 0.150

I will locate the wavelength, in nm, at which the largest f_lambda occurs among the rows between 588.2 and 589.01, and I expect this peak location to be 588.267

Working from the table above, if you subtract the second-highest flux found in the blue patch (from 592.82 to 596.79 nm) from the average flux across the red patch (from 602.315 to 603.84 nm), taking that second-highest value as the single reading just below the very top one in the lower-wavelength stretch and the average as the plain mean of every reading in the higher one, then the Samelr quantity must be 0.1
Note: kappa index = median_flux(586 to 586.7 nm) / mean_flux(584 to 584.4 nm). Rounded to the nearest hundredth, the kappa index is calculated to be 1.02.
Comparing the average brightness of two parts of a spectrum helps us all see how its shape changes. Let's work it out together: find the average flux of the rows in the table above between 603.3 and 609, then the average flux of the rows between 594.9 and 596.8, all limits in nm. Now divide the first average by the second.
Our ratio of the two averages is 1.04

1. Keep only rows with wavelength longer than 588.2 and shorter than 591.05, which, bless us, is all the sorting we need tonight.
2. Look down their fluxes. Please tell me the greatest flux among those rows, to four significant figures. 6.623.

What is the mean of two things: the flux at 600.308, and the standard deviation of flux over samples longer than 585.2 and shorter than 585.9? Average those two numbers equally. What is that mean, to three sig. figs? 3.28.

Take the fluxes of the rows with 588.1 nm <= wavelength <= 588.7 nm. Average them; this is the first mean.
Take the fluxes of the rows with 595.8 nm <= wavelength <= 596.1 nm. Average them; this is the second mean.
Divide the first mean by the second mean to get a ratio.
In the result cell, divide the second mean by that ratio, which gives 6.57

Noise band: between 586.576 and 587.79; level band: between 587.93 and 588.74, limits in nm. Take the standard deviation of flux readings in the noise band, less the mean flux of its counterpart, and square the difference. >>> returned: 39.1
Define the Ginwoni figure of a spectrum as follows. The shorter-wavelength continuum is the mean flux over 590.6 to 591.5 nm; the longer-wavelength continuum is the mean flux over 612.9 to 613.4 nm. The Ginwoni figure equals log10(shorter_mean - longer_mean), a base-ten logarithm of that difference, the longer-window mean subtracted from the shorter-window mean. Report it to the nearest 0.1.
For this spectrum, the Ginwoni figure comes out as -1.0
